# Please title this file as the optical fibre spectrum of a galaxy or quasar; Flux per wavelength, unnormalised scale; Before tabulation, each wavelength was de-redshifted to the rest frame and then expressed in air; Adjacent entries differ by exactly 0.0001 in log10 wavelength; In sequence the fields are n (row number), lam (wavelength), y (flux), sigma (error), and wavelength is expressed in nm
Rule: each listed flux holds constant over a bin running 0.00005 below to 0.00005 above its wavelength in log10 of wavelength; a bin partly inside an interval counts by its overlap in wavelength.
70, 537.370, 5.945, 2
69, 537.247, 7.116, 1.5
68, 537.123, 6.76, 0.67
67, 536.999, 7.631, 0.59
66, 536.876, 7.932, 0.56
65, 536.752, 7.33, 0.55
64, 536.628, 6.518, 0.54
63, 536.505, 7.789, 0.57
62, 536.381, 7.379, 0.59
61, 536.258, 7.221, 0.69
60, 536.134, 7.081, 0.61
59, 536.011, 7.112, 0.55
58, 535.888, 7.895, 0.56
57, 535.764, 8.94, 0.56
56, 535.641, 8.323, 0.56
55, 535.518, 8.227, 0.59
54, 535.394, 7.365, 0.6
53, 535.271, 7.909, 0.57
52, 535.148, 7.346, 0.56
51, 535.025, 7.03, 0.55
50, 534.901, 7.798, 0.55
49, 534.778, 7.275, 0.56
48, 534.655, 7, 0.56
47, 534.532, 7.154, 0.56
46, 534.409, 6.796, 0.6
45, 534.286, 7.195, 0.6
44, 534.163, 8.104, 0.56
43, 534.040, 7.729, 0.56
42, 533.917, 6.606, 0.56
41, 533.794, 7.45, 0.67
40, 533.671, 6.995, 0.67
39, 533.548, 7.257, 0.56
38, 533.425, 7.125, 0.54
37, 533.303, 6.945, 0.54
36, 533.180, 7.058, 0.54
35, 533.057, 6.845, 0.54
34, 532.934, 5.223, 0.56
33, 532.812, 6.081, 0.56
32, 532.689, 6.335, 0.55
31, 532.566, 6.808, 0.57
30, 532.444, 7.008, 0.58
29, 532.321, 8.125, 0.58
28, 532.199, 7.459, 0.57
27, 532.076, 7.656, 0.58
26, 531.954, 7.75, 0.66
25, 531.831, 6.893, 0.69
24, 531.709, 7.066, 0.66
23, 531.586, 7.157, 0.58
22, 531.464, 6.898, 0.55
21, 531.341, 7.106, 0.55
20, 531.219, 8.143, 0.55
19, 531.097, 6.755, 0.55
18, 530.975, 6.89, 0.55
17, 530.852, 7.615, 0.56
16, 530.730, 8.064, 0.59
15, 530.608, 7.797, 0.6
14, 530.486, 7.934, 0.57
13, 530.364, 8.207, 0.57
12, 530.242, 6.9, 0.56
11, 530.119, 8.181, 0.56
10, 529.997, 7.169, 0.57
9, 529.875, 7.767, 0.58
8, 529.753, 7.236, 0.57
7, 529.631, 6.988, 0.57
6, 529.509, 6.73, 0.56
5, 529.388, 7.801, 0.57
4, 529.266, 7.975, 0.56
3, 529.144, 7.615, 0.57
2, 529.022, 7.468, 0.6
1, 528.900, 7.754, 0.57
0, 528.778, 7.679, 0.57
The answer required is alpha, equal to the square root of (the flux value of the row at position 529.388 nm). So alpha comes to 2.79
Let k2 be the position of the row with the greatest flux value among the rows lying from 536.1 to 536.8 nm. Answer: 536.505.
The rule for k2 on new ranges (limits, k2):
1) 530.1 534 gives 530.364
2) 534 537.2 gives 535.764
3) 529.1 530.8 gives 530.364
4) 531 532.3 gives 531.219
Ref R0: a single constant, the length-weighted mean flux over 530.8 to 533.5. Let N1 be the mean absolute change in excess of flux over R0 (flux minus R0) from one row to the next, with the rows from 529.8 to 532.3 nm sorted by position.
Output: 0.552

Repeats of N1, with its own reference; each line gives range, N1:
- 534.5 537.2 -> 0.531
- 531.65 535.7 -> 0.499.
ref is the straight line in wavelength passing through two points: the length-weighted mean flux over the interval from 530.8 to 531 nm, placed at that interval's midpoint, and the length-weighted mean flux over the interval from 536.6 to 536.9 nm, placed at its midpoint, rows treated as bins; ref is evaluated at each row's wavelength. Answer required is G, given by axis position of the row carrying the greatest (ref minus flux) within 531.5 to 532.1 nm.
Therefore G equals 531.831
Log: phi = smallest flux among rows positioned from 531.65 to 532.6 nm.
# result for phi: 6.808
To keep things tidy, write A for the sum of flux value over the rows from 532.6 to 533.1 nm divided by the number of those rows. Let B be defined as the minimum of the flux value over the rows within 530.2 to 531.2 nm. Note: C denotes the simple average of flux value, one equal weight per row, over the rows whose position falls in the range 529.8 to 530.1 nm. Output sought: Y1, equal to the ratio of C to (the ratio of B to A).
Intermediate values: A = 6.1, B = 6.755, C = 7.5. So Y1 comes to 6.8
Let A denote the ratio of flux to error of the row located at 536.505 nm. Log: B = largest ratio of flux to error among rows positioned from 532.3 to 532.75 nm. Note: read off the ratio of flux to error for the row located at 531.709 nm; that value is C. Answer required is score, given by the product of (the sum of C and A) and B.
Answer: 341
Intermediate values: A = 13.7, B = 14.0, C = 10.7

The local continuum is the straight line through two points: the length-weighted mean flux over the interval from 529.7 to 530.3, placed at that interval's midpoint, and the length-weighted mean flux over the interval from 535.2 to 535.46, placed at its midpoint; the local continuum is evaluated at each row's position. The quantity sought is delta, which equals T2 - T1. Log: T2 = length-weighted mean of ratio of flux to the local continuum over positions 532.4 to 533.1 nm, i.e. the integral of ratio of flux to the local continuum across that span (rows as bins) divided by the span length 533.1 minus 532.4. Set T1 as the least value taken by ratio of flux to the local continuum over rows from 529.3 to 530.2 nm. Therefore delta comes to -0.06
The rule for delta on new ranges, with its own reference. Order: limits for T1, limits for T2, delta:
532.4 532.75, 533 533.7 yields 0.09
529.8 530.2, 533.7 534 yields -0.03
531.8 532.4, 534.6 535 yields 0.04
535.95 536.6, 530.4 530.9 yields 0.13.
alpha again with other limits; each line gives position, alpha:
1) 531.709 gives 2.66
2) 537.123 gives 2.60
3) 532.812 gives 2.47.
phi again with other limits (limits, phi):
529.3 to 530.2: 6.73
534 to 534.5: 6.796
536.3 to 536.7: 6.518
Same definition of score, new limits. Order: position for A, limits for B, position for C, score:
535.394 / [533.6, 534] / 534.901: 312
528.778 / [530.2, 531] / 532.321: 396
